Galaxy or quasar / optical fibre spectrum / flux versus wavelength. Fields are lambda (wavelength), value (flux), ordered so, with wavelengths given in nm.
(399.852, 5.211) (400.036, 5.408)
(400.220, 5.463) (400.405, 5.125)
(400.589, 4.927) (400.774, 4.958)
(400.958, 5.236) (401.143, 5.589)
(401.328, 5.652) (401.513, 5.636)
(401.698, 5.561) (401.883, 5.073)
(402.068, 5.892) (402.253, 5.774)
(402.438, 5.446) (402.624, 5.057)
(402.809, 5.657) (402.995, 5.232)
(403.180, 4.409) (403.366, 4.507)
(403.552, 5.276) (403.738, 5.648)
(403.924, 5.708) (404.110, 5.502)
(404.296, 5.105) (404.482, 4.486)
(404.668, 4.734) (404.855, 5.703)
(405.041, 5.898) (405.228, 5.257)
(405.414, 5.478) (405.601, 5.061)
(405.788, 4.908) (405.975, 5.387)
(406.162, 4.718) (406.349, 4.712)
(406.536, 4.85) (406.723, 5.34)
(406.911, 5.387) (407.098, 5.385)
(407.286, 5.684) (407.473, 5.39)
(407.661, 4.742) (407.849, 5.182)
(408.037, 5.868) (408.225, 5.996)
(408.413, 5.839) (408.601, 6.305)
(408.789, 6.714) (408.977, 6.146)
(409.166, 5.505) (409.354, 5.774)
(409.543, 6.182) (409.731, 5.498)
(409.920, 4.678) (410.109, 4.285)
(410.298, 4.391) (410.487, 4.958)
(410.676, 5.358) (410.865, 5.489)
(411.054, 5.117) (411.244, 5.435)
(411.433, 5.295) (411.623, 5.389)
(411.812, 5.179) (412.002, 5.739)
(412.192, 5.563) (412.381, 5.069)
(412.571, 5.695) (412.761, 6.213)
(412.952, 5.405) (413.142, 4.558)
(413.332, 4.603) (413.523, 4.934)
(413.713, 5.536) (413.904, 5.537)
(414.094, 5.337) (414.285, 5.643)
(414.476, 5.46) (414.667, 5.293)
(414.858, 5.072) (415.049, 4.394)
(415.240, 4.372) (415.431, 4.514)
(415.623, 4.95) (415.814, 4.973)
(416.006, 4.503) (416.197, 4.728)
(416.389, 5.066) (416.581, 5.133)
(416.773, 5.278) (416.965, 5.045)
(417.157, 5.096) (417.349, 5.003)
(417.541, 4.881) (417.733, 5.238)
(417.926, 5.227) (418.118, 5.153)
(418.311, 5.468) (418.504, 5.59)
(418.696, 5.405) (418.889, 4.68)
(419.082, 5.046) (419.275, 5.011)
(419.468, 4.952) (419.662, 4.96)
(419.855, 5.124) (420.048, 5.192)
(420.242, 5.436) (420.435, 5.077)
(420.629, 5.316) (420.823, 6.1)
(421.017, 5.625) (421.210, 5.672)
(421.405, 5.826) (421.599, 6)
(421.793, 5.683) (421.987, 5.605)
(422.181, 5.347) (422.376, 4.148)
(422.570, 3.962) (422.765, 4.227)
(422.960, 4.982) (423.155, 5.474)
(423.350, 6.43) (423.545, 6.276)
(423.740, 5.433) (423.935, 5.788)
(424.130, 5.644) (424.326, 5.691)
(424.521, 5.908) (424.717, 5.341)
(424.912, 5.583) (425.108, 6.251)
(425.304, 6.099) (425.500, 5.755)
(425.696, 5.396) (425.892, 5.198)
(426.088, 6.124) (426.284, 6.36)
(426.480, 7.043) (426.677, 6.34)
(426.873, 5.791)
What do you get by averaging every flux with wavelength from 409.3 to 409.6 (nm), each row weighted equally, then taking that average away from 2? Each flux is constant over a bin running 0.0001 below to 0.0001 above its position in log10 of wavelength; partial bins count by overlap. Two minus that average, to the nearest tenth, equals -4.0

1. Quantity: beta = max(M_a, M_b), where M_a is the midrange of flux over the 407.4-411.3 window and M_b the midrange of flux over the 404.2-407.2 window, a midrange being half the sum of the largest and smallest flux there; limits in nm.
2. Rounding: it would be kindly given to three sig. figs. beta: 5.50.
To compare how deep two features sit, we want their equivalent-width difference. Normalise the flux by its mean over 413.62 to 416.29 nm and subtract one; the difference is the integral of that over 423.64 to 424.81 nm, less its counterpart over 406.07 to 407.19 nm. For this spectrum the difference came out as 0.13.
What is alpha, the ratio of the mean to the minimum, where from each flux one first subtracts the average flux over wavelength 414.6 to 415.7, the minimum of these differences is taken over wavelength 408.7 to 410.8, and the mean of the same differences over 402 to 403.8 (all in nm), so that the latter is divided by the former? -1.1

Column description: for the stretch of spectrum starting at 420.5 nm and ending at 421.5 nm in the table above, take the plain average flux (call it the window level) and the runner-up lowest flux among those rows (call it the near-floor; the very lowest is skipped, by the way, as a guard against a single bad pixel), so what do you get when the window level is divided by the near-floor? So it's 1.01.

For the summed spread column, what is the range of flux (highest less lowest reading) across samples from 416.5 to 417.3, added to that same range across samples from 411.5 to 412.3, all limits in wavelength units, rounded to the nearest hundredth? 0.79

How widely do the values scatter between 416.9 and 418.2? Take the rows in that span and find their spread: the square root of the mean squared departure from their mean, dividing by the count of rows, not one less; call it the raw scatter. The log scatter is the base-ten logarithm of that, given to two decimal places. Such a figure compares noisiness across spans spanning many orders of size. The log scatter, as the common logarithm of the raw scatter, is -0.93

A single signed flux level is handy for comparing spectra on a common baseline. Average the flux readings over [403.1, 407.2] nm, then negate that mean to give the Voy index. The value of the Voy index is -5.16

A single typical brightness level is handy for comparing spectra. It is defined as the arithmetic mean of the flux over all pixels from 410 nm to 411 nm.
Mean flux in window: 4.90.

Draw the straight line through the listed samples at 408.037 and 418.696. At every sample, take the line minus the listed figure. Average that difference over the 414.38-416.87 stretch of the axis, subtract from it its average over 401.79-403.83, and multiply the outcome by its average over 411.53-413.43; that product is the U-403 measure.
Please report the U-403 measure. -0.06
